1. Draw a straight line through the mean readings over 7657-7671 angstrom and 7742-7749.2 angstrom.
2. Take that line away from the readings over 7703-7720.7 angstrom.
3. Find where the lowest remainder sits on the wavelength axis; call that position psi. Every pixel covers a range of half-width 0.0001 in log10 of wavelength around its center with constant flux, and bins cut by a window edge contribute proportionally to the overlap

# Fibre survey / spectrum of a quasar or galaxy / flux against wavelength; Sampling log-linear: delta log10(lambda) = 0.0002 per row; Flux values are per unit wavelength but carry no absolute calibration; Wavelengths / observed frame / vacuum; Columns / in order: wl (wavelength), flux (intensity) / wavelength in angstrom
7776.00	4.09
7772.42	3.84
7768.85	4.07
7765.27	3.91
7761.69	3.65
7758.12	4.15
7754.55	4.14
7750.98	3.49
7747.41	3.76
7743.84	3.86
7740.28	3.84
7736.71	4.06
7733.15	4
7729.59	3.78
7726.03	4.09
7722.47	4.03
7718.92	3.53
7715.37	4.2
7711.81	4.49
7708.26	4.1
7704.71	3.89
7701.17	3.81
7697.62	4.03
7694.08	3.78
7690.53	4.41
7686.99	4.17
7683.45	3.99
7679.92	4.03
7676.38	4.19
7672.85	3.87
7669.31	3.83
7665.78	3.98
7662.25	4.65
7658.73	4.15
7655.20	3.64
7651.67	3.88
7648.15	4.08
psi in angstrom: 7718.92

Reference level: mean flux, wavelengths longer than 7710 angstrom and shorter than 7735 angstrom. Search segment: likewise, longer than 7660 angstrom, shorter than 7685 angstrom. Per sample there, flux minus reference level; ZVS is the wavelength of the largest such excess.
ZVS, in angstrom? 7662.25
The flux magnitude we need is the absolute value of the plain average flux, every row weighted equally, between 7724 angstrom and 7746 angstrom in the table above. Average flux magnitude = 3.94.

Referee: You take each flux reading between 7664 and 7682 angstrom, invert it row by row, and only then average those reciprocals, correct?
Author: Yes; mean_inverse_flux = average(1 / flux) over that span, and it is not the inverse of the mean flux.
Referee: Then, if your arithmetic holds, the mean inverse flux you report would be 0.2515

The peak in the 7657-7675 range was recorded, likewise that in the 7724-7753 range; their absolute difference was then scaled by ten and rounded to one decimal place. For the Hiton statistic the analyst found 5.6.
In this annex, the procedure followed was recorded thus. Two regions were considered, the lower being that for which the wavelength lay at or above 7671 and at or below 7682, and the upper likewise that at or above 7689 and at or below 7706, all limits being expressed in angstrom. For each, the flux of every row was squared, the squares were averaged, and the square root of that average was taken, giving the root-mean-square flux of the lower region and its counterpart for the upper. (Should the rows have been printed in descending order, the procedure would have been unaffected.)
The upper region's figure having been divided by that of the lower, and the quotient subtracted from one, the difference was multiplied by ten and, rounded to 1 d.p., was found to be 0.1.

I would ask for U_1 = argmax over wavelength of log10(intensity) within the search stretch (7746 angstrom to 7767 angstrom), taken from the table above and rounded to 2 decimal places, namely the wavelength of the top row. 7758.12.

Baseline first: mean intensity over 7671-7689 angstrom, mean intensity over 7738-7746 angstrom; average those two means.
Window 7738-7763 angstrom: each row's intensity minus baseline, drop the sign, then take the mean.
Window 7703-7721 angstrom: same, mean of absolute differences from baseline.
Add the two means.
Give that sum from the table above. 0.50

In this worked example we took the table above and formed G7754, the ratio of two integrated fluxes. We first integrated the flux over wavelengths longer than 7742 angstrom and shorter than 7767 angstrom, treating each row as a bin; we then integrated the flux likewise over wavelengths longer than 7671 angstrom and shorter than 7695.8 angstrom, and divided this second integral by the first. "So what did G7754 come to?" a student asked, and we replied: 1.05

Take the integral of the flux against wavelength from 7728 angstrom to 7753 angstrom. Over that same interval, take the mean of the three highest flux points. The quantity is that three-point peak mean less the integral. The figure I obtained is -92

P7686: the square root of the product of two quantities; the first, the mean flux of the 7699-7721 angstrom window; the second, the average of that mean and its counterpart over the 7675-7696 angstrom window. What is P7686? 4.03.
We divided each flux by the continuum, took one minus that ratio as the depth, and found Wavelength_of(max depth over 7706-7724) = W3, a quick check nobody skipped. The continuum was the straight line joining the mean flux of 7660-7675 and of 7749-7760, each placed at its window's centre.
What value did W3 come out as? 7718.92 angstrom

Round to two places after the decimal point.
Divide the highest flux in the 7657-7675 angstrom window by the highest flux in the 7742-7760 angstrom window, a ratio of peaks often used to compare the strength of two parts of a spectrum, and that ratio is 1.12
